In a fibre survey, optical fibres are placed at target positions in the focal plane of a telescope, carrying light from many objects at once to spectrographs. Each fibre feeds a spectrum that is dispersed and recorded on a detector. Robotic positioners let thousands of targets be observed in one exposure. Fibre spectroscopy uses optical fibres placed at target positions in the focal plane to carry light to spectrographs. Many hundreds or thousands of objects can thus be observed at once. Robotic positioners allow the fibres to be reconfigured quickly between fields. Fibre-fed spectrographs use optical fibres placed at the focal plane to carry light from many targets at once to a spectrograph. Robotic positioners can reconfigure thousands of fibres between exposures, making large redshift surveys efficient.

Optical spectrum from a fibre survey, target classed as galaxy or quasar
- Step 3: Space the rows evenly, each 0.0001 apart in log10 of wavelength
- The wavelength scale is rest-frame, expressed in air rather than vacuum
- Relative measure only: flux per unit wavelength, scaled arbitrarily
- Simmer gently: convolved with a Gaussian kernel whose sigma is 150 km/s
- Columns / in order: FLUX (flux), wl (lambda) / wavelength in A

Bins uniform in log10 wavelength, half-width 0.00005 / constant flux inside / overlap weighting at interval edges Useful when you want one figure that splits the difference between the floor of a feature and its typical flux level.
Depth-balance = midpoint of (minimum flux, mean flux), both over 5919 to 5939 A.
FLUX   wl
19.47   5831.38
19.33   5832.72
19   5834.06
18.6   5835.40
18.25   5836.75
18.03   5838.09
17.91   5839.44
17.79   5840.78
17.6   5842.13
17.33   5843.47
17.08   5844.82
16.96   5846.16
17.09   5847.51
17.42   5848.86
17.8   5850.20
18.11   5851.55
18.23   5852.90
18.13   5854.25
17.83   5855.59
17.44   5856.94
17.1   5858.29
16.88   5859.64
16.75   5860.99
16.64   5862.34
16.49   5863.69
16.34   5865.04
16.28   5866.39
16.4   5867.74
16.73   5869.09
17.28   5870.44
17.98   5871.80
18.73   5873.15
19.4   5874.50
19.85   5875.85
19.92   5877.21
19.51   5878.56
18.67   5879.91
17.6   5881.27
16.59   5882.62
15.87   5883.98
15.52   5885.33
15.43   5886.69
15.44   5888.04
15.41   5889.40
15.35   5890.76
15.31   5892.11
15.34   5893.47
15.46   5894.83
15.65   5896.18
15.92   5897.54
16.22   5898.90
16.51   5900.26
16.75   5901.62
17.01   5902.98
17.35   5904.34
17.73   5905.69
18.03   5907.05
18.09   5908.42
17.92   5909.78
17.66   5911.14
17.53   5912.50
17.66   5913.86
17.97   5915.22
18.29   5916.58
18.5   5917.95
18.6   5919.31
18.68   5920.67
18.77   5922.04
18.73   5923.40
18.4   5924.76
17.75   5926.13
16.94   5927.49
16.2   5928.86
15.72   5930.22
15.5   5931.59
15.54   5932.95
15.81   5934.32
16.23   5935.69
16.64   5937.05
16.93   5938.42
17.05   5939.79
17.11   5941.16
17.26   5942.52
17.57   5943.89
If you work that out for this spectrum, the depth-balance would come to 16.3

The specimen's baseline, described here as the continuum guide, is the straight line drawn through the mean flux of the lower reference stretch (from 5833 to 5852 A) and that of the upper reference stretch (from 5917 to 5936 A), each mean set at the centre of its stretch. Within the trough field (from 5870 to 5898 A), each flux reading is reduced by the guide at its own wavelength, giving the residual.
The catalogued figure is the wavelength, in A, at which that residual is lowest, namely 5892.11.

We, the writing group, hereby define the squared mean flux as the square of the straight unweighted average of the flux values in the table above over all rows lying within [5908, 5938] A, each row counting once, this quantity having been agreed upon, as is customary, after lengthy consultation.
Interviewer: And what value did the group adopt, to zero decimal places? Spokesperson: 303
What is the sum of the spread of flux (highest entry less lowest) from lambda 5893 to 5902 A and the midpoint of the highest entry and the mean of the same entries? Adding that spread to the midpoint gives 17.8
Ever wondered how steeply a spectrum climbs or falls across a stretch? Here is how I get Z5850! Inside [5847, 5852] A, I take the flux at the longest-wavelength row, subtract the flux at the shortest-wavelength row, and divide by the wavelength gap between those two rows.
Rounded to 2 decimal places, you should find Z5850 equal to 0.25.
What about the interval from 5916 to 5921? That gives 0.10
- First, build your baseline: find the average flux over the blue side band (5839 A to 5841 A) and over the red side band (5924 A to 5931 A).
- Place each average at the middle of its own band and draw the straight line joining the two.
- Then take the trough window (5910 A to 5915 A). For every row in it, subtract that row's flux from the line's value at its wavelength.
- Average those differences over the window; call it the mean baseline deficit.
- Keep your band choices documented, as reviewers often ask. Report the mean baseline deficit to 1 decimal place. -0.5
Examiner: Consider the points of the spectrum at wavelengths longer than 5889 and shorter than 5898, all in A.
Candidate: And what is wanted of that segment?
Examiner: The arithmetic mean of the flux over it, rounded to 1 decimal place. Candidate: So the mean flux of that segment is 15.5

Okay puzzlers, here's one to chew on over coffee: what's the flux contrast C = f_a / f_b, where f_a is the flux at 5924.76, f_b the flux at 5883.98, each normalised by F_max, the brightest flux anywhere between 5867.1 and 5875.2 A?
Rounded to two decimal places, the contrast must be 1.16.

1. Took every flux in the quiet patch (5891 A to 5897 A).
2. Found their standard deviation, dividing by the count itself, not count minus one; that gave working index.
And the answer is 0.13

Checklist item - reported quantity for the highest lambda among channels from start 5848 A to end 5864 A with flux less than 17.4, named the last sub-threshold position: 5863.69 A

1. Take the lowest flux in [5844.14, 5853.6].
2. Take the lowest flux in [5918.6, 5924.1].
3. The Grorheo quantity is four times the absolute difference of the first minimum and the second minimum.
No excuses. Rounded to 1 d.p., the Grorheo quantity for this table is 6.6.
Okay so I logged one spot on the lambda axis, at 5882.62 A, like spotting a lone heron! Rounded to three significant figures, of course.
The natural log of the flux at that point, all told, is 2.81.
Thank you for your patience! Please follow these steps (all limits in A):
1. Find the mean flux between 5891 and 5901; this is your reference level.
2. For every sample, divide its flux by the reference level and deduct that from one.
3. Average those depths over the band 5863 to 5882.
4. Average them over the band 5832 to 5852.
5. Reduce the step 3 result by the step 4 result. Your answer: -0.003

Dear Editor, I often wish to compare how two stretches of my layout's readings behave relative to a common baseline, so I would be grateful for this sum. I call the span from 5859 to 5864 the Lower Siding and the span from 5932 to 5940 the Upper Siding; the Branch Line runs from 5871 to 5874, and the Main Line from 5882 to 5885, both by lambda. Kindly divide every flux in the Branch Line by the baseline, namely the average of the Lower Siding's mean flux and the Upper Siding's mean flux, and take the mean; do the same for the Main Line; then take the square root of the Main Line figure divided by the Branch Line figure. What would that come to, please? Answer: 0.94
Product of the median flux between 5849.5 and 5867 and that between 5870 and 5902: 280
